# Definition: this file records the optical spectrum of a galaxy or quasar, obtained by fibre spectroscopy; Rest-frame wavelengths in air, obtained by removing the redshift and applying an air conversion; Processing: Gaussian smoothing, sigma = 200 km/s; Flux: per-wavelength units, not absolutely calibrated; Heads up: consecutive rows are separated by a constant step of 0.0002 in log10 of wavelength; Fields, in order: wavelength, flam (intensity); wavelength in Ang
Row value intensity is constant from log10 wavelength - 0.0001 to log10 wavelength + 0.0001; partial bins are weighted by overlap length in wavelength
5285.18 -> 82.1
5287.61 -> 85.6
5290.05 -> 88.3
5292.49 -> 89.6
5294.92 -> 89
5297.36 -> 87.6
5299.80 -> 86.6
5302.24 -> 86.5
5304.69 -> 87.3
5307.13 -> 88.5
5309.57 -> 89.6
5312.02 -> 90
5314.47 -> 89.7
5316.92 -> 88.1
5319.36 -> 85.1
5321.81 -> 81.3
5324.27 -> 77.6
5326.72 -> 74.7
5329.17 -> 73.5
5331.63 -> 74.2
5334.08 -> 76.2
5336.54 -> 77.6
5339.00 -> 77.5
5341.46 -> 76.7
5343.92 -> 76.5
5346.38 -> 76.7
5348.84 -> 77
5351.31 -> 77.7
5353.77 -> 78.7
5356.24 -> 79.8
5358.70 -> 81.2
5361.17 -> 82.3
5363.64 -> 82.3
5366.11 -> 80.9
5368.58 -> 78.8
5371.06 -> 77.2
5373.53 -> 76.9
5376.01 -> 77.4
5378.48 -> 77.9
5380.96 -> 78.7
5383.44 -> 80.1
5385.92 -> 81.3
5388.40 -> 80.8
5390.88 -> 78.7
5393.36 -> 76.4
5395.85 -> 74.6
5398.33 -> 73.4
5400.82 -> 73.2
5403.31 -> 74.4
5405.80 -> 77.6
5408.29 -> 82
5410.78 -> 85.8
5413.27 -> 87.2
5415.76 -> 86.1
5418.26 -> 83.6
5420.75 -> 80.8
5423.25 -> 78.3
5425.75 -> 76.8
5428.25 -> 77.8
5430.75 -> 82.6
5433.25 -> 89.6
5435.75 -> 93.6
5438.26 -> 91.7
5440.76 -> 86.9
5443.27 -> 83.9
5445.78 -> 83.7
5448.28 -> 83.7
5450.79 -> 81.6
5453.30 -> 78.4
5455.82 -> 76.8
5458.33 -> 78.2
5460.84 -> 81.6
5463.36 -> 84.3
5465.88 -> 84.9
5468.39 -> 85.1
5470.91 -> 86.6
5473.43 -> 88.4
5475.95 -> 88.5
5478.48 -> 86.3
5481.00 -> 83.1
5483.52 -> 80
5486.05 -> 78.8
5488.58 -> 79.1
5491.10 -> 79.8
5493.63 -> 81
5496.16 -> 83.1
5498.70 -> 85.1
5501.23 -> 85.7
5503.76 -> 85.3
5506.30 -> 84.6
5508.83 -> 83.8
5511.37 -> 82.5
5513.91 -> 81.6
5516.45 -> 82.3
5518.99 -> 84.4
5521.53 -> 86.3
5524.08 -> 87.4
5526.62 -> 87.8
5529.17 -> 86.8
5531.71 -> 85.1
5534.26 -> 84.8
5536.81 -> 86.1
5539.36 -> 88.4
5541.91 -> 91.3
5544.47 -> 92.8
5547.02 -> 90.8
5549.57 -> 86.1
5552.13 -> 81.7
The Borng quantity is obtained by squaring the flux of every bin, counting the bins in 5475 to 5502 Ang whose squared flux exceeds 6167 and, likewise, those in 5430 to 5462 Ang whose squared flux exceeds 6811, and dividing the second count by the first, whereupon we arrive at 0.7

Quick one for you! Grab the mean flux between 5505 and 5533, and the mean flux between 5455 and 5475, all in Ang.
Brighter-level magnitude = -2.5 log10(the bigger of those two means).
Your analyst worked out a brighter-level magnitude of -4.82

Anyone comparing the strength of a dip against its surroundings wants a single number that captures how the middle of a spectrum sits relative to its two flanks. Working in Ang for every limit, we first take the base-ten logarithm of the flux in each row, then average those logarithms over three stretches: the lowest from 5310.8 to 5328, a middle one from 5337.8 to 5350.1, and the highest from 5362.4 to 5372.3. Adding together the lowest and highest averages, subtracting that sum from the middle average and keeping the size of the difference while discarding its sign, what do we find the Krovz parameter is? 1.94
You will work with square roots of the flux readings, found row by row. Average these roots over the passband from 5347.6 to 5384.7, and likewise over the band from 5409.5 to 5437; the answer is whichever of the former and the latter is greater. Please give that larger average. 9.15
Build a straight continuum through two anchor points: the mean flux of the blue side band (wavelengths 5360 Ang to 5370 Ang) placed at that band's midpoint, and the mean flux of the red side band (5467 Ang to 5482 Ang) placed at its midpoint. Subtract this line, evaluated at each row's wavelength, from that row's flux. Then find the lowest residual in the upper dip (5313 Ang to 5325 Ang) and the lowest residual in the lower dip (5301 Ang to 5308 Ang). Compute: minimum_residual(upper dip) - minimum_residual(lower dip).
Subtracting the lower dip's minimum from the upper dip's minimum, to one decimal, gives -10.0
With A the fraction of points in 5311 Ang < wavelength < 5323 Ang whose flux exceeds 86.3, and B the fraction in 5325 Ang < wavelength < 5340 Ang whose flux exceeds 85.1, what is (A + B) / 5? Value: 0.12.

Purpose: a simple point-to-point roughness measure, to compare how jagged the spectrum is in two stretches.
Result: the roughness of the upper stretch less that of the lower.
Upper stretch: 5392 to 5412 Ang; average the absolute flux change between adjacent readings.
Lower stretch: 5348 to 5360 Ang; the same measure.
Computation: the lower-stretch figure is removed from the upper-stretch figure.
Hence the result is 1.2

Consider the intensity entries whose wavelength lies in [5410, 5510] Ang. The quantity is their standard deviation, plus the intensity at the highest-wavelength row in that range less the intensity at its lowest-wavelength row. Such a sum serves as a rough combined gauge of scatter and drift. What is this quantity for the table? 2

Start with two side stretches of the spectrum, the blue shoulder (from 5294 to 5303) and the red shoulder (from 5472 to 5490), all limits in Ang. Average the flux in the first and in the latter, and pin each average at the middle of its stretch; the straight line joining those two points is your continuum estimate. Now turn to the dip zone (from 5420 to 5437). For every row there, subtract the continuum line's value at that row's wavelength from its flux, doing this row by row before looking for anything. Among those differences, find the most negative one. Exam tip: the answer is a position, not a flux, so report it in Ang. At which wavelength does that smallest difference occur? 5425.75 Ang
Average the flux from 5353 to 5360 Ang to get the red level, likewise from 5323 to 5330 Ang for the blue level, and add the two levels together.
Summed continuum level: 155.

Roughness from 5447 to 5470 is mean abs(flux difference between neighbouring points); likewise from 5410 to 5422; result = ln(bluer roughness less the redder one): -3.0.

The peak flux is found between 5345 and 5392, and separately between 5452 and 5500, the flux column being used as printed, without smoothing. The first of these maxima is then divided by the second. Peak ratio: 0.93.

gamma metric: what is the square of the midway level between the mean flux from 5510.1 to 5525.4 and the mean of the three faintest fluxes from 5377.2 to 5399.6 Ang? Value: 6311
